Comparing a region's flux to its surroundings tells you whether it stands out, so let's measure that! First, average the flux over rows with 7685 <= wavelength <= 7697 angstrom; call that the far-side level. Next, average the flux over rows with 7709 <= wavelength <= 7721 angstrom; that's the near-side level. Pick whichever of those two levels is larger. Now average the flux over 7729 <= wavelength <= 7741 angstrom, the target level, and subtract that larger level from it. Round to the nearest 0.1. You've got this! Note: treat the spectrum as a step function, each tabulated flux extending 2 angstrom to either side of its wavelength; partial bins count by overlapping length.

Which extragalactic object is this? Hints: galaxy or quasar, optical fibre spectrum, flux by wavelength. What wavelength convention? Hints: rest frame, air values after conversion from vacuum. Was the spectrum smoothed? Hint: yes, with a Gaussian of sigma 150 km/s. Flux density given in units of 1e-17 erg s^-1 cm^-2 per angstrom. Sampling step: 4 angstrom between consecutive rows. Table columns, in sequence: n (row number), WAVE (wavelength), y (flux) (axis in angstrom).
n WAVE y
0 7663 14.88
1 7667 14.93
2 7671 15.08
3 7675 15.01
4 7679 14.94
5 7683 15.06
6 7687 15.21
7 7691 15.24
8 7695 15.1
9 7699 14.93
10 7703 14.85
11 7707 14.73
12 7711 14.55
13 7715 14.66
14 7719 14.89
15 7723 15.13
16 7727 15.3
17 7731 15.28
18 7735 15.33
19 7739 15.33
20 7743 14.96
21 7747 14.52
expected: 0.1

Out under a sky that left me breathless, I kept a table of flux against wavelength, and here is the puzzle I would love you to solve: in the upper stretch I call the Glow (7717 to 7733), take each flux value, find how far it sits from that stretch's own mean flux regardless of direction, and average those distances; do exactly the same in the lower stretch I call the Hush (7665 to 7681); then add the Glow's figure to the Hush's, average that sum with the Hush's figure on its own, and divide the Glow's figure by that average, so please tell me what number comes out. 1.1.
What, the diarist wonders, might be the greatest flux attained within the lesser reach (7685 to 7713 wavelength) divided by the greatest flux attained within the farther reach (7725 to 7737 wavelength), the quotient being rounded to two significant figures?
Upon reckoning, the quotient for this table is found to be 0.99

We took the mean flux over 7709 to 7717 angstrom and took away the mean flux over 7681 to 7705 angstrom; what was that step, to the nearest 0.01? -0.46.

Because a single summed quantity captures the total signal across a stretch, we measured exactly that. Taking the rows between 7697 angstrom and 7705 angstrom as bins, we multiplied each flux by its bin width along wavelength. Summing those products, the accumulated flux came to 119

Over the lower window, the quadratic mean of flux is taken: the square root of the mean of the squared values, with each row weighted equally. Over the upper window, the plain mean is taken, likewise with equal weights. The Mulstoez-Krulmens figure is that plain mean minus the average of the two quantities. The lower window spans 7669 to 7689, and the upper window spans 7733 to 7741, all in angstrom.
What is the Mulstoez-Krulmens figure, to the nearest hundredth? 0.13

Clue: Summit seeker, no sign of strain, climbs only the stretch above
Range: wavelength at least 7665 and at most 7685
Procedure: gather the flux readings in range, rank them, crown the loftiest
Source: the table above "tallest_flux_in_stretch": 15.08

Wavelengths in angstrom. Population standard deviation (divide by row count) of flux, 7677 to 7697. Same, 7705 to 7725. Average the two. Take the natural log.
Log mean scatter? -1.86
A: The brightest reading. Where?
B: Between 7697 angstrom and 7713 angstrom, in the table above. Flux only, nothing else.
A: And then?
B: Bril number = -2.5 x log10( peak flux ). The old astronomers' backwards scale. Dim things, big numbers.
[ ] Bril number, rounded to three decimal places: -2.935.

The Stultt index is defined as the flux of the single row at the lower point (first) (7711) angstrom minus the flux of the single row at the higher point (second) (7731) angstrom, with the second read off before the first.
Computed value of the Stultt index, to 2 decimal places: -0.73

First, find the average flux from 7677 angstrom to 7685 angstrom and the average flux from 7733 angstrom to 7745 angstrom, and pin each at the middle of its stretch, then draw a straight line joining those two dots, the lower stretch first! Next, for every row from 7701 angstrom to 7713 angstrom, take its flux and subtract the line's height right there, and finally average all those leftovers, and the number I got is -0.4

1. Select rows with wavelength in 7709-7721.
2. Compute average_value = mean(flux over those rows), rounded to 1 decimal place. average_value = 14.7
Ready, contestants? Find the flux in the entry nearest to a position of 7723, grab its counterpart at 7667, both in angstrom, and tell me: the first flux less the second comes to 0.20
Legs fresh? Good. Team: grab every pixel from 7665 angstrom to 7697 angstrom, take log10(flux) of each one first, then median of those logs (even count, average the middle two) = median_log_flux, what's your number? 1.18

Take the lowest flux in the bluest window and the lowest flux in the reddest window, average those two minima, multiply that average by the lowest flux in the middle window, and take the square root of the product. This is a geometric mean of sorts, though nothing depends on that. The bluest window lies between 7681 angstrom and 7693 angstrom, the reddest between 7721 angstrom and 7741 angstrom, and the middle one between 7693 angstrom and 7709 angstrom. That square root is 14.9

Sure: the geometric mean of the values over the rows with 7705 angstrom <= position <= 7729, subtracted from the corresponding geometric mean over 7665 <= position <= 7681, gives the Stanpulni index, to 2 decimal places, 0.12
